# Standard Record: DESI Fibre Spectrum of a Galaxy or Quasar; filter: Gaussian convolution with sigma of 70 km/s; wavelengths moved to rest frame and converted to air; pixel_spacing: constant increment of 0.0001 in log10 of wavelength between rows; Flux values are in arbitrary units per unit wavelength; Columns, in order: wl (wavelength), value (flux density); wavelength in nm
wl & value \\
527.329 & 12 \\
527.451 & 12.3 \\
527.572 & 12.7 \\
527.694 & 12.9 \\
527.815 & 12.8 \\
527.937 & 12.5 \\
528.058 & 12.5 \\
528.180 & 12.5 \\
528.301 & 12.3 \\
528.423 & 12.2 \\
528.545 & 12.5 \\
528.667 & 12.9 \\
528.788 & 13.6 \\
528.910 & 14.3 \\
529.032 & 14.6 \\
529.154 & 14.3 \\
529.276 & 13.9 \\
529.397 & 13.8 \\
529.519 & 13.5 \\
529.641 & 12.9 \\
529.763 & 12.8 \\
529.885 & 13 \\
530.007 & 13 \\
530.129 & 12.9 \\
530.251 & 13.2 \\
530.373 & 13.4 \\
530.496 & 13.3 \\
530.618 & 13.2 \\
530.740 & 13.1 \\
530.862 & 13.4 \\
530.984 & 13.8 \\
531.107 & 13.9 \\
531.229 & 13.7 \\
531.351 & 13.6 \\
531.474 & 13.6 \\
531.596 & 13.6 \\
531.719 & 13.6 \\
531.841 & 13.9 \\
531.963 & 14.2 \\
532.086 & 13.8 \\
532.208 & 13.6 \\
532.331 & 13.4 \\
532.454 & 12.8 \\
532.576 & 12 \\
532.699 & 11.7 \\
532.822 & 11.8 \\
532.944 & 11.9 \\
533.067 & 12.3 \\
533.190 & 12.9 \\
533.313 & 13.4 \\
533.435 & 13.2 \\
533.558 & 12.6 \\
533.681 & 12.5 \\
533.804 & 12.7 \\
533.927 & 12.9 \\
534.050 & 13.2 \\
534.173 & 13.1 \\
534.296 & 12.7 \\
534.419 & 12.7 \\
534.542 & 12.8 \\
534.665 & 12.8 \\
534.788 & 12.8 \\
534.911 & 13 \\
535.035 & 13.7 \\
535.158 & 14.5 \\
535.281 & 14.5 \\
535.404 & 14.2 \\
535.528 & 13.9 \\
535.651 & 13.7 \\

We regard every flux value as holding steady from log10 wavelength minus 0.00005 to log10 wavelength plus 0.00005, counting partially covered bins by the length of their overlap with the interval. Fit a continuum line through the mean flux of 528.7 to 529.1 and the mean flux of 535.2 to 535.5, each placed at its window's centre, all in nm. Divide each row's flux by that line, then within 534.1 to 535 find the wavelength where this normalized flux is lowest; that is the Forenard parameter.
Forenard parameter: 534.419 nm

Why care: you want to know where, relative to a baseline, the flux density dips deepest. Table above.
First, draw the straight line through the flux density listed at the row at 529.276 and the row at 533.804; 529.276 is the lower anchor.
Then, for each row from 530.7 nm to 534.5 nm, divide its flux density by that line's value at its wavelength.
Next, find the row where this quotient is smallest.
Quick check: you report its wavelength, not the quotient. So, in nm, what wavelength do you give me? 532.699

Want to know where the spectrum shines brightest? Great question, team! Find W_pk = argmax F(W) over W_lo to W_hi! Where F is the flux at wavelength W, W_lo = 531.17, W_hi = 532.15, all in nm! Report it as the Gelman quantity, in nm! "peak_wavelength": 531.963 nm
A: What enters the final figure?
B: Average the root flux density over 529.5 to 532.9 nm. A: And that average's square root 1.91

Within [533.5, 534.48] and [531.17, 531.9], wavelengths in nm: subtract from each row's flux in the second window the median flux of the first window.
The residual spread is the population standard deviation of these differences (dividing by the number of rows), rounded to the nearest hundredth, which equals 0.11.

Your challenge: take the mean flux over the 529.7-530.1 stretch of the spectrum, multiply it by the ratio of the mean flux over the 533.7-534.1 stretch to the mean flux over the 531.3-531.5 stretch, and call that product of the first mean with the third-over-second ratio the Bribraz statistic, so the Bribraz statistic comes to 12.3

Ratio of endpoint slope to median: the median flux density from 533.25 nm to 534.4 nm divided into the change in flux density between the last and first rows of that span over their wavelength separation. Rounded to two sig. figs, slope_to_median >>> -0.055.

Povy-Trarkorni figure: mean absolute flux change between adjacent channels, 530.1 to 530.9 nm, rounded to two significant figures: 0.18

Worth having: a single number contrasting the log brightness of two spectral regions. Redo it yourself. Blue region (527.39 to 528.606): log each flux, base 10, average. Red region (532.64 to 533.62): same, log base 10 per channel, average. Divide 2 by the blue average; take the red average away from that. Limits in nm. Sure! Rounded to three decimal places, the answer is 0.727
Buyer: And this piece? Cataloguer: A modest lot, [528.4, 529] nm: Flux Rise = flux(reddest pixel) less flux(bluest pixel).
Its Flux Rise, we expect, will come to 2.1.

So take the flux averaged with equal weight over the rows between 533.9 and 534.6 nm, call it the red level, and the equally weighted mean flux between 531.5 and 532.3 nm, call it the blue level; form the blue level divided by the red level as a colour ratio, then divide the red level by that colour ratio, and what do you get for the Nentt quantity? 12.1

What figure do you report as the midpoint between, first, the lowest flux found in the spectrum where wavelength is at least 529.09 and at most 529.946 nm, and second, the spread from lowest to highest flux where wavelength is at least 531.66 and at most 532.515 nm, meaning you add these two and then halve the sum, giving 7.10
